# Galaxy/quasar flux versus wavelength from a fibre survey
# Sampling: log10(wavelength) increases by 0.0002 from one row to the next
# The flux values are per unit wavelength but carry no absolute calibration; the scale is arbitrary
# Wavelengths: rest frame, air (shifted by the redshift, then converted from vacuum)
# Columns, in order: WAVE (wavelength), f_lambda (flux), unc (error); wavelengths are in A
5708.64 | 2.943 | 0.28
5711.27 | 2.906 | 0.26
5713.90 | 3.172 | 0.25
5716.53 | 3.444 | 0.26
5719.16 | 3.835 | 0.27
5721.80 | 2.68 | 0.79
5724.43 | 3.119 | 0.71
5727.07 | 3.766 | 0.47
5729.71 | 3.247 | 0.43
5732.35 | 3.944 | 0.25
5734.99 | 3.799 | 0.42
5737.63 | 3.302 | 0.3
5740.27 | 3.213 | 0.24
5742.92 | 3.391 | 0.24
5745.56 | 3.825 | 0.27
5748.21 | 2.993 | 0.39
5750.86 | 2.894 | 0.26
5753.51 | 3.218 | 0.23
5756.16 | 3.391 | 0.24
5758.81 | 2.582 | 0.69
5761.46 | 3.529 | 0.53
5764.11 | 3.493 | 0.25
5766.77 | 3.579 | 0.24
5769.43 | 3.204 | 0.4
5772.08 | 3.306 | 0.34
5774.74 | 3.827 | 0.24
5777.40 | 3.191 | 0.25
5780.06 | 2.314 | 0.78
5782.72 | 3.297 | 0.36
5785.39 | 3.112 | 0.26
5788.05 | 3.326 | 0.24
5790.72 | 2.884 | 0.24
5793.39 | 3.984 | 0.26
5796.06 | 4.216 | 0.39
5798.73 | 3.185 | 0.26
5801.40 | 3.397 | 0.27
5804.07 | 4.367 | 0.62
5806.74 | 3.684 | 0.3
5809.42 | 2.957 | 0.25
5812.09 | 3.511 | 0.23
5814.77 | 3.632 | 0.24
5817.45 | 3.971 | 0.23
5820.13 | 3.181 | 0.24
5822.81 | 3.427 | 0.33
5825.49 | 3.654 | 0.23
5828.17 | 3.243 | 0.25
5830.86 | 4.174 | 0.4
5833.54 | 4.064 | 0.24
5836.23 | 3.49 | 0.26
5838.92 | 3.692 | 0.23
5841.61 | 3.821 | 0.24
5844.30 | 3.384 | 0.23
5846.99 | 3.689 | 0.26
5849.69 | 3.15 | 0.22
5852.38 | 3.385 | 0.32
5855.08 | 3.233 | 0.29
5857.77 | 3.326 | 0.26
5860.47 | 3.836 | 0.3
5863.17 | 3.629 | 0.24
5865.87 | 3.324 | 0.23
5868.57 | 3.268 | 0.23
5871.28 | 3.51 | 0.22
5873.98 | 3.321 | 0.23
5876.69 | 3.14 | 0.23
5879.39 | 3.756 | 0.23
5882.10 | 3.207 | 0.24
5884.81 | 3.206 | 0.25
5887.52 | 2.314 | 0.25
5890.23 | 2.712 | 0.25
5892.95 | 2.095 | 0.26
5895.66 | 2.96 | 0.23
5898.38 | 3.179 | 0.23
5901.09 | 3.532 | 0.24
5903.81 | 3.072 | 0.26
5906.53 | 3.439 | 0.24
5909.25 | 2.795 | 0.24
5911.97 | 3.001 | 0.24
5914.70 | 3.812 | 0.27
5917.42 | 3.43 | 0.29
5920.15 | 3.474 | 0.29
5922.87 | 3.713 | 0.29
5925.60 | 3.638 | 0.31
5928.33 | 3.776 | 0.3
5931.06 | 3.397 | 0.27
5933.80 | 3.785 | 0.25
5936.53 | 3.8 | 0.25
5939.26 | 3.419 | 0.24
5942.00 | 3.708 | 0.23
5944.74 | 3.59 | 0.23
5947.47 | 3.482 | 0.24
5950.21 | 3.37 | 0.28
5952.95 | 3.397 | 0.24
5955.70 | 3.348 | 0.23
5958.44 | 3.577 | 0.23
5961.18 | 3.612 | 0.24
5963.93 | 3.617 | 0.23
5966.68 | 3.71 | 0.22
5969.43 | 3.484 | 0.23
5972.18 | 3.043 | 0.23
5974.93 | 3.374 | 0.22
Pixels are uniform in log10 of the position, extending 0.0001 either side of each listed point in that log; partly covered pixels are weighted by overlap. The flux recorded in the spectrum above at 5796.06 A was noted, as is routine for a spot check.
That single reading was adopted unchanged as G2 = 4.216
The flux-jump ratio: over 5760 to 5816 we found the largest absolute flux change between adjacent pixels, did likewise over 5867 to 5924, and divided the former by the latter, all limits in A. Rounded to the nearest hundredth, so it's 1.23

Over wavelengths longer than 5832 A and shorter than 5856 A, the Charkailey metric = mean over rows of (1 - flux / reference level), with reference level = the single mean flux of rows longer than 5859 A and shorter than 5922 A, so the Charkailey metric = -0.10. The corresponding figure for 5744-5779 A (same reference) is -0.03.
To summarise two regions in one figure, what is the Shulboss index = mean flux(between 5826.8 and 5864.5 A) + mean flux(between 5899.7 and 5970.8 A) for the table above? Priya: 7.08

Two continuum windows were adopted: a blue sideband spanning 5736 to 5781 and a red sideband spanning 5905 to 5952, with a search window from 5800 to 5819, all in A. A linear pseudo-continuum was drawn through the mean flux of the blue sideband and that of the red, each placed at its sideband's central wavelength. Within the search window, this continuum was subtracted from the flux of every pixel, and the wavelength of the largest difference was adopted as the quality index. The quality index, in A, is 5804.07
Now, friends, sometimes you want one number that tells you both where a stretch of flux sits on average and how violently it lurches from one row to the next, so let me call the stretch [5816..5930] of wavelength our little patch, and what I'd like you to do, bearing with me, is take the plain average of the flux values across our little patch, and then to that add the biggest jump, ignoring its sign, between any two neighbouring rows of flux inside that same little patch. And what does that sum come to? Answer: 4.31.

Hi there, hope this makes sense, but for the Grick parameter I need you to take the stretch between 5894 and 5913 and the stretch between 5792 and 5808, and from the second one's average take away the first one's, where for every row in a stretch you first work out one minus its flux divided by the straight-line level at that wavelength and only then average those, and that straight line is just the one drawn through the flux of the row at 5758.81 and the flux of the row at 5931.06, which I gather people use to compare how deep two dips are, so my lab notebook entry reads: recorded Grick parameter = -0.41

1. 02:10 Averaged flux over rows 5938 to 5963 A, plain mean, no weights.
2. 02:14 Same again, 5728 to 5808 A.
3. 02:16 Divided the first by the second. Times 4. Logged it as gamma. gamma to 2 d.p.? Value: 4.13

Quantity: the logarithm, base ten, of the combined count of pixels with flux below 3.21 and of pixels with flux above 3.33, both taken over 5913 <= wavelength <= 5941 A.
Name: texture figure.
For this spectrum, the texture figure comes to 1.0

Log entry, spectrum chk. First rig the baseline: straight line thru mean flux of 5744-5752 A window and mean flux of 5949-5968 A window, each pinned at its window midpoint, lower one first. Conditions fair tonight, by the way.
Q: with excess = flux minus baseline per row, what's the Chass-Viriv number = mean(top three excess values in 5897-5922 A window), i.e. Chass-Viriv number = 0.15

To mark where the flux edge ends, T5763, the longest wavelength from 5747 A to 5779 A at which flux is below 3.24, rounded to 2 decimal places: 5777.40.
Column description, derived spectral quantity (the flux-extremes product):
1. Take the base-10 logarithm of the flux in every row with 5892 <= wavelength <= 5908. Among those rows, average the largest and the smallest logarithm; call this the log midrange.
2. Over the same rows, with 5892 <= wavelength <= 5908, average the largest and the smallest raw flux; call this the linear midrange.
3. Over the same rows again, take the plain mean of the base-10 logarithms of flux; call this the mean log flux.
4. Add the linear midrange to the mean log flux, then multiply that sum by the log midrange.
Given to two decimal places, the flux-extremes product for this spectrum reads 1.43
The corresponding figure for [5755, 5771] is 1.74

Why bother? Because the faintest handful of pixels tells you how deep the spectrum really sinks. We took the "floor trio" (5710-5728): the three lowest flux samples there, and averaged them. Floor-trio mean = 2.9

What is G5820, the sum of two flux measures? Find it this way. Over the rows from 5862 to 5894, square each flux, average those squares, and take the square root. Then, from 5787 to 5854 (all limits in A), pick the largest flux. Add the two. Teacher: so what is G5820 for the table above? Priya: 7.53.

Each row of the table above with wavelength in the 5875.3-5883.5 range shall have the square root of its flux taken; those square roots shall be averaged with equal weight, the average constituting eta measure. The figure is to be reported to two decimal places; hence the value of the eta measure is 1.83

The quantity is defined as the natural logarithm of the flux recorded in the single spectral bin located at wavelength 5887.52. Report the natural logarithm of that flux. 0.84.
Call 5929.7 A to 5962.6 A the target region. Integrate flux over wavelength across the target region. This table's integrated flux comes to 116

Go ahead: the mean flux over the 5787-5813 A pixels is 3.6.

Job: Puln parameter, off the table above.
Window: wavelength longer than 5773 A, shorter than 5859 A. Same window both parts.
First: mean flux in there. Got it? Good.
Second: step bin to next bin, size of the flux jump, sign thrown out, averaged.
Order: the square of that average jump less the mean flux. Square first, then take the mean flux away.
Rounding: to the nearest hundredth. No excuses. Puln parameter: -3.27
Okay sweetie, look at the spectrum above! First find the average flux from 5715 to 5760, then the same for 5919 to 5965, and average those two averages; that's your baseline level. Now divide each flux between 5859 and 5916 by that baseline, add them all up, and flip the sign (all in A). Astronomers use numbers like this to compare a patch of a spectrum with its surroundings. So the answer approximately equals -19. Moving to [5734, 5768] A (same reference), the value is -13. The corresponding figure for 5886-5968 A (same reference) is -29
